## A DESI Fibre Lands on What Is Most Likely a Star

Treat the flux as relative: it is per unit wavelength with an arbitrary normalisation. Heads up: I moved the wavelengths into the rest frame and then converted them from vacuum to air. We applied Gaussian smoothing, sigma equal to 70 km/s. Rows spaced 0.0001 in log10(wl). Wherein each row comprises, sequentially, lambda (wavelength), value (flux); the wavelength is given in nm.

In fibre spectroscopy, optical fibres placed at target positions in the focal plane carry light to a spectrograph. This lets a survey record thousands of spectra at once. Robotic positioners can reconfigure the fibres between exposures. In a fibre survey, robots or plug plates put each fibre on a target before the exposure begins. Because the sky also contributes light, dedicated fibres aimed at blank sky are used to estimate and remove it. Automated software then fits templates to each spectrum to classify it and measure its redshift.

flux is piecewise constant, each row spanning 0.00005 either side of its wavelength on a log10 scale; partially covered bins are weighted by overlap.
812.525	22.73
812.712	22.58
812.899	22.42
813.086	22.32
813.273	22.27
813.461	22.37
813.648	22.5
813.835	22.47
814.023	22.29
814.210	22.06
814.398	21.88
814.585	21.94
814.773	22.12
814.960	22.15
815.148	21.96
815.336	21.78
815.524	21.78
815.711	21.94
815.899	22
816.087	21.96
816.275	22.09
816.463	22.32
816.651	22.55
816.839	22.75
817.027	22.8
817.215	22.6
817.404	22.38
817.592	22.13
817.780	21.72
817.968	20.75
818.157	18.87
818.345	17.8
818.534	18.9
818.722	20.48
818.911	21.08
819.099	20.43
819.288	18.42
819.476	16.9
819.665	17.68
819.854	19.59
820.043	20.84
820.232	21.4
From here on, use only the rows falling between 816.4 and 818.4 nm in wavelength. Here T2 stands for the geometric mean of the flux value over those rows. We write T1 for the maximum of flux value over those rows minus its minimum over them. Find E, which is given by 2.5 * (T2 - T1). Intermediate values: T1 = 5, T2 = 21.5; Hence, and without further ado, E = 41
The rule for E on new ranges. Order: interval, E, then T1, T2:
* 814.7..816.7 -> 53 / 1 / 22.1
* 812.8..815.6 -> 54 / 1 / 22.2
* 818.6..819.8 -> 37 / 4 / 19.1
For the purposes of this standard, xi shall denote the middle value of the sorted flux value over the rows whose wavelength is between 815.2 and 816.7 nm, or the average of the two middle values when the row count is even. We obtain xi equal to 22.0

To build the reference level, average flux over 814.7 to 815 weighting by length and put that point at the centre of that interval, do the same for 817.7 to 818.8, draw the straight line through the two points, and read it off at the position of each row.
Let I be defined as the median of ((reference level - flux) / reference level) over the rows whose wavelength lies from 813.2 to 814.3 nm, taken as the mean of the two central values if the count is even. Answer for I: 0.02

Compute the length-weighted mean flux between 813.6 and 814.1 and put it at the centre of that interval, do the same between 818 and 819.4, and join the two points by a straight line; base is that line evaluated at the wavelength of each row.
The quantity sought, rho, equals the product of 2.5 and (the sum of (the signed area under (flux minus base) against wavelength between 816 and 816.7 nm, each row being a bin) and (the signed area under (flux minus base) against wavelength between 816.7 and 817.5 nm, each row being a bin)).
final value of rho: 6.7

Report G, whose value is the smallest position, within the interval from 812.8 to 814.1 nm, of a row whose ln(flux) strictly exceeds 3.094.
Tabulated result 812.899 nm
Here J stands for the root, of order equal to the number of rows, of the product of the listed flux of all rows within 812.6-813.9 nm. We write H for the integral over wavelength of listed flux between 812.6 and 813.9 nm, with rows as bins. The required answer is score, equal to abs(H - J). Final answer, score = 6.75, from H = 29.2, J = 22.4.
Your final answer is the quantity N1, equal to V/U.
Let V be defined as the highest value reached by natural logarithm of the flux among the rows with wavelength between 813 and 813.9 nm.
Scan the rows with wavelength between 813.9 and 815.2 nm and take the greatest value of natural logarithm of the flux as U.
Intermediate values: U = 3.10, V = 3.11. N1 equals 1.003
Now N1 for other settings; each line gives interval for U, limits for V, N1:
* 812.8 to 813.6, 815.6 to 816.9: 1.005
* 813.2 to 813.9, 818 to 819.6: 0.979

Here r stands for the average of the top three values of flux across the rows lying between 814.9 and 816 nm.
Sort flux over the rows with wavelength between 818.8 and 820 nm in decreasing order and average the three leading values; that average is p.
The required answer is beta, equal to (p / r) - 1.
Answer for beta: -0.076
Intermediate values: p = 20.4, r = 22.0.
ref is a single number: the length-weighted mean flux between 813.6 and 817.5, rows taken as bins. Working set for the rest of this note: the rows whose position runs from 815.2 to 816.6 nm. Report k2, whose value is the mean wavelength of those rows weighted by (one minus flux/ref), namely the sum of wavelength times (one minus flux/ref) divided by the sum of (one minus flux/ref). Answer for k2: 815.62 nm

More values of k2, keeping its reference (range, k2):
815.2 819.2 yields 818.37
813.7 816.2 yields 815.43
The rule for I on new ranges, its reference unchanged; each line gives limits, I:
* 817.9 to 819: -0.01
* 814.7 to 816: 0.00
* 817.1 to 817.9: -0.10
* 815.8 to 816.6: -0.04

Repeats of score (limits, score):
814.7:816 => 6.59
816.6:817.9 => 6.69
